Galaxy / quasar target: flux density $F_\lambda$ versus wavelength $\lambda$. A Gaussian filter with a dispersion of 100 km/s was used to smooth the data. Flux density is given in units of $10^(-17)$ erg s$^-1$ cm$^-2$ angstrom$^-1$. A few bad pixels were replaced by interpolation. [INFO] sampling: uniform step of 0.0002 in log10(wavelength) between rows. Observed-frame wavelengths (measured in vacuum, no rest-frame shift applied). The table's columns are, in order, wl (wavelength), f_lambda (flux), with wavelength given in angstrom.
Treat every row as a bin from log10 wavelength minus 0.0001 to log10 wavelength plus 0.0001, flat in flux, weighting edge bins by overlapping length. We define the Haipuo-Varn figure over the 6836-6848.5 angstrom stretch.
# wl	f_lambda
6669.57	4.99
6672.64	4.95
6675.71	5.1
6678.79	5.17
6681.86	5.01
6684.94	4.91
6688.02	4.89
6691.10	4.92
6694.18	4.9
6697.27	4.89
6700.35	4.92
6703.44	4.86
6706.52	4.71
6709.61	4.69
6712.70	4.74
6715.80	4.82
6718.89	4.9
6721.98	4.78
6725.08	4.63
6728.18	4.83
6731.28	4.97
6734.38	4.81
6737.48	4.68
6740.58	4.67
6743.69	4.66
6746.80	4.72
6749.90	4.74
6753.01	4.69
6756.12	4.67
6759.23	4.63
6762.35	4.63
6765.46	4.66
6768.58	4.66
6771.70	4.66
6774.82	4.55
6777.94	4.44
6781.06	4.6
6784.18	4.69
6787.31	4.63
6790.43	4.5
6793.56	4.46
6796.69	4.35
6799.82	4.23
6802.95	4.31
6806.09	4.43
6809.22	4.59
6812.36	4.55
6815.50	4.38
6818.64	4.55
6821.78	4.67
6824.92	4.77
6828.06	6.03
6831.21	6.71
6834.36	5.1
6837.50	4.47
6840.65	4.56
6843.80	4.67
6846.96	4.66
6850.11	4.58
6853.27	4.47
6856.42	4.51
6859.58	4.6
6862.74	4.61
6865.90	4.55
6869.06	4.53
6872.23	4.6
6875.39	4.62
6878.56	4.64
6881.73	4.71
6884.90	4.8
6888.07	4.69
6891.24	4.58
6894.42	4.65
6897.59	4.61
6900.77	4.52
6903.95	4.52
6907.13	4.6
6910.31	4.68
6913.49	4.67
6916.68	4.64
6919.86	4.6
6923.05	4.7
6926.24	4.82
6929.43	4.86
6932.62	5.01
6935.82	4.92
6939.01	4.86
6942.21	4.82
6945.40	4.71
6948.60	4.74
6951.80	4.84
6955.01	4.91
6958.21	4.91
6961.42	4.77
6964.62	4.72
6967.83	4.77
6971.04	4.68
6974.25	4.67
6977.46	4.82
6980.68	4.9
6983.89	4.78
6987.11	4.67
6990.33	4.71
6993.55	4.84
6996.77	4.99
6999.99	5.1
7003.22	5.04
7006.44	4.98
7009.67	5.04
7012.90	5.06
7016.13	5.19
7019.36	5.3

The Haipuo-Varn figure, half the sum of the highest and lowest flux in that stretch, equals 4.57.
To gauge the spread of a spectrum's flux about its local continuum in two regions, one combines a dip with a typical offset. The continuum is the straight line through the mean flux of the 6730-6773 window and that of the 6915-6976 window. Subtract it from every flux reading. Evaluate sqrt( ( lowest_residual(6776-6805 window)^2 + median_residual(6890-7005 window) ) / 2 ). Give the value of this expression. 0.32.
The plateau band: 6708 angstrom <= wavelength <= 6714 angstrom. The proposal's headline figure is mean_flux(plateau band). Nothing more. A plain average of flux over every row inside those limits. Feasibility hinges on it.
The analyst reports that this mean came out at 4.71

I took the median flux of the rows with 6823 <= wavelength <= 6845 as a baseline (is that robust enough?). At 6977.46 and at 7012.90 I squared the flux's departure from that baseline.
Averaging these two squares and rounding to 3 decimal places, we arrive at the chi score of 0.043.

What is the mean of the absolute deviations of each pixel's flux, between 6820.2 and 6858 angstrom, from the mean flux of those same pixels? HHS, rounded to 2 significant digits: 0.51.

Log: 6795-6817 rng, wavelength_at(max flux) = 6809.22 angstrom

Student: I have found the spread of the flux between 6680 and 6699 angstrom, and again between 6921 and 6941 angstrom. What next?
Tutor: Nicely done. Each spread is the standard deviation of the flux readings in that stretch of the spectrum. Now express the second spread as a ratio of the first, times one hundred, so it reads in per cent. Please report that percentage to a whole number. 226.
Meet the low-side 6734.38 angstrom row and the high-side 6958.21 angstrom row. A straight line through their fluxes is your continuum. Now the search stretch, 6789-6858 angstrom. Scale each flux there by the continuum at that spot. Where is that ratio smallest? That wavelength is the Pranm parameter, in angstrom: 6799.82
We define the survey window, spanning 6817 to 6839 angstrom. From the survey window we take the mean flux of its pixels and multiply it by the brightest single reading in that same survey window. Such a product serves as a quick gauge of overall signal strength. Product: 35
